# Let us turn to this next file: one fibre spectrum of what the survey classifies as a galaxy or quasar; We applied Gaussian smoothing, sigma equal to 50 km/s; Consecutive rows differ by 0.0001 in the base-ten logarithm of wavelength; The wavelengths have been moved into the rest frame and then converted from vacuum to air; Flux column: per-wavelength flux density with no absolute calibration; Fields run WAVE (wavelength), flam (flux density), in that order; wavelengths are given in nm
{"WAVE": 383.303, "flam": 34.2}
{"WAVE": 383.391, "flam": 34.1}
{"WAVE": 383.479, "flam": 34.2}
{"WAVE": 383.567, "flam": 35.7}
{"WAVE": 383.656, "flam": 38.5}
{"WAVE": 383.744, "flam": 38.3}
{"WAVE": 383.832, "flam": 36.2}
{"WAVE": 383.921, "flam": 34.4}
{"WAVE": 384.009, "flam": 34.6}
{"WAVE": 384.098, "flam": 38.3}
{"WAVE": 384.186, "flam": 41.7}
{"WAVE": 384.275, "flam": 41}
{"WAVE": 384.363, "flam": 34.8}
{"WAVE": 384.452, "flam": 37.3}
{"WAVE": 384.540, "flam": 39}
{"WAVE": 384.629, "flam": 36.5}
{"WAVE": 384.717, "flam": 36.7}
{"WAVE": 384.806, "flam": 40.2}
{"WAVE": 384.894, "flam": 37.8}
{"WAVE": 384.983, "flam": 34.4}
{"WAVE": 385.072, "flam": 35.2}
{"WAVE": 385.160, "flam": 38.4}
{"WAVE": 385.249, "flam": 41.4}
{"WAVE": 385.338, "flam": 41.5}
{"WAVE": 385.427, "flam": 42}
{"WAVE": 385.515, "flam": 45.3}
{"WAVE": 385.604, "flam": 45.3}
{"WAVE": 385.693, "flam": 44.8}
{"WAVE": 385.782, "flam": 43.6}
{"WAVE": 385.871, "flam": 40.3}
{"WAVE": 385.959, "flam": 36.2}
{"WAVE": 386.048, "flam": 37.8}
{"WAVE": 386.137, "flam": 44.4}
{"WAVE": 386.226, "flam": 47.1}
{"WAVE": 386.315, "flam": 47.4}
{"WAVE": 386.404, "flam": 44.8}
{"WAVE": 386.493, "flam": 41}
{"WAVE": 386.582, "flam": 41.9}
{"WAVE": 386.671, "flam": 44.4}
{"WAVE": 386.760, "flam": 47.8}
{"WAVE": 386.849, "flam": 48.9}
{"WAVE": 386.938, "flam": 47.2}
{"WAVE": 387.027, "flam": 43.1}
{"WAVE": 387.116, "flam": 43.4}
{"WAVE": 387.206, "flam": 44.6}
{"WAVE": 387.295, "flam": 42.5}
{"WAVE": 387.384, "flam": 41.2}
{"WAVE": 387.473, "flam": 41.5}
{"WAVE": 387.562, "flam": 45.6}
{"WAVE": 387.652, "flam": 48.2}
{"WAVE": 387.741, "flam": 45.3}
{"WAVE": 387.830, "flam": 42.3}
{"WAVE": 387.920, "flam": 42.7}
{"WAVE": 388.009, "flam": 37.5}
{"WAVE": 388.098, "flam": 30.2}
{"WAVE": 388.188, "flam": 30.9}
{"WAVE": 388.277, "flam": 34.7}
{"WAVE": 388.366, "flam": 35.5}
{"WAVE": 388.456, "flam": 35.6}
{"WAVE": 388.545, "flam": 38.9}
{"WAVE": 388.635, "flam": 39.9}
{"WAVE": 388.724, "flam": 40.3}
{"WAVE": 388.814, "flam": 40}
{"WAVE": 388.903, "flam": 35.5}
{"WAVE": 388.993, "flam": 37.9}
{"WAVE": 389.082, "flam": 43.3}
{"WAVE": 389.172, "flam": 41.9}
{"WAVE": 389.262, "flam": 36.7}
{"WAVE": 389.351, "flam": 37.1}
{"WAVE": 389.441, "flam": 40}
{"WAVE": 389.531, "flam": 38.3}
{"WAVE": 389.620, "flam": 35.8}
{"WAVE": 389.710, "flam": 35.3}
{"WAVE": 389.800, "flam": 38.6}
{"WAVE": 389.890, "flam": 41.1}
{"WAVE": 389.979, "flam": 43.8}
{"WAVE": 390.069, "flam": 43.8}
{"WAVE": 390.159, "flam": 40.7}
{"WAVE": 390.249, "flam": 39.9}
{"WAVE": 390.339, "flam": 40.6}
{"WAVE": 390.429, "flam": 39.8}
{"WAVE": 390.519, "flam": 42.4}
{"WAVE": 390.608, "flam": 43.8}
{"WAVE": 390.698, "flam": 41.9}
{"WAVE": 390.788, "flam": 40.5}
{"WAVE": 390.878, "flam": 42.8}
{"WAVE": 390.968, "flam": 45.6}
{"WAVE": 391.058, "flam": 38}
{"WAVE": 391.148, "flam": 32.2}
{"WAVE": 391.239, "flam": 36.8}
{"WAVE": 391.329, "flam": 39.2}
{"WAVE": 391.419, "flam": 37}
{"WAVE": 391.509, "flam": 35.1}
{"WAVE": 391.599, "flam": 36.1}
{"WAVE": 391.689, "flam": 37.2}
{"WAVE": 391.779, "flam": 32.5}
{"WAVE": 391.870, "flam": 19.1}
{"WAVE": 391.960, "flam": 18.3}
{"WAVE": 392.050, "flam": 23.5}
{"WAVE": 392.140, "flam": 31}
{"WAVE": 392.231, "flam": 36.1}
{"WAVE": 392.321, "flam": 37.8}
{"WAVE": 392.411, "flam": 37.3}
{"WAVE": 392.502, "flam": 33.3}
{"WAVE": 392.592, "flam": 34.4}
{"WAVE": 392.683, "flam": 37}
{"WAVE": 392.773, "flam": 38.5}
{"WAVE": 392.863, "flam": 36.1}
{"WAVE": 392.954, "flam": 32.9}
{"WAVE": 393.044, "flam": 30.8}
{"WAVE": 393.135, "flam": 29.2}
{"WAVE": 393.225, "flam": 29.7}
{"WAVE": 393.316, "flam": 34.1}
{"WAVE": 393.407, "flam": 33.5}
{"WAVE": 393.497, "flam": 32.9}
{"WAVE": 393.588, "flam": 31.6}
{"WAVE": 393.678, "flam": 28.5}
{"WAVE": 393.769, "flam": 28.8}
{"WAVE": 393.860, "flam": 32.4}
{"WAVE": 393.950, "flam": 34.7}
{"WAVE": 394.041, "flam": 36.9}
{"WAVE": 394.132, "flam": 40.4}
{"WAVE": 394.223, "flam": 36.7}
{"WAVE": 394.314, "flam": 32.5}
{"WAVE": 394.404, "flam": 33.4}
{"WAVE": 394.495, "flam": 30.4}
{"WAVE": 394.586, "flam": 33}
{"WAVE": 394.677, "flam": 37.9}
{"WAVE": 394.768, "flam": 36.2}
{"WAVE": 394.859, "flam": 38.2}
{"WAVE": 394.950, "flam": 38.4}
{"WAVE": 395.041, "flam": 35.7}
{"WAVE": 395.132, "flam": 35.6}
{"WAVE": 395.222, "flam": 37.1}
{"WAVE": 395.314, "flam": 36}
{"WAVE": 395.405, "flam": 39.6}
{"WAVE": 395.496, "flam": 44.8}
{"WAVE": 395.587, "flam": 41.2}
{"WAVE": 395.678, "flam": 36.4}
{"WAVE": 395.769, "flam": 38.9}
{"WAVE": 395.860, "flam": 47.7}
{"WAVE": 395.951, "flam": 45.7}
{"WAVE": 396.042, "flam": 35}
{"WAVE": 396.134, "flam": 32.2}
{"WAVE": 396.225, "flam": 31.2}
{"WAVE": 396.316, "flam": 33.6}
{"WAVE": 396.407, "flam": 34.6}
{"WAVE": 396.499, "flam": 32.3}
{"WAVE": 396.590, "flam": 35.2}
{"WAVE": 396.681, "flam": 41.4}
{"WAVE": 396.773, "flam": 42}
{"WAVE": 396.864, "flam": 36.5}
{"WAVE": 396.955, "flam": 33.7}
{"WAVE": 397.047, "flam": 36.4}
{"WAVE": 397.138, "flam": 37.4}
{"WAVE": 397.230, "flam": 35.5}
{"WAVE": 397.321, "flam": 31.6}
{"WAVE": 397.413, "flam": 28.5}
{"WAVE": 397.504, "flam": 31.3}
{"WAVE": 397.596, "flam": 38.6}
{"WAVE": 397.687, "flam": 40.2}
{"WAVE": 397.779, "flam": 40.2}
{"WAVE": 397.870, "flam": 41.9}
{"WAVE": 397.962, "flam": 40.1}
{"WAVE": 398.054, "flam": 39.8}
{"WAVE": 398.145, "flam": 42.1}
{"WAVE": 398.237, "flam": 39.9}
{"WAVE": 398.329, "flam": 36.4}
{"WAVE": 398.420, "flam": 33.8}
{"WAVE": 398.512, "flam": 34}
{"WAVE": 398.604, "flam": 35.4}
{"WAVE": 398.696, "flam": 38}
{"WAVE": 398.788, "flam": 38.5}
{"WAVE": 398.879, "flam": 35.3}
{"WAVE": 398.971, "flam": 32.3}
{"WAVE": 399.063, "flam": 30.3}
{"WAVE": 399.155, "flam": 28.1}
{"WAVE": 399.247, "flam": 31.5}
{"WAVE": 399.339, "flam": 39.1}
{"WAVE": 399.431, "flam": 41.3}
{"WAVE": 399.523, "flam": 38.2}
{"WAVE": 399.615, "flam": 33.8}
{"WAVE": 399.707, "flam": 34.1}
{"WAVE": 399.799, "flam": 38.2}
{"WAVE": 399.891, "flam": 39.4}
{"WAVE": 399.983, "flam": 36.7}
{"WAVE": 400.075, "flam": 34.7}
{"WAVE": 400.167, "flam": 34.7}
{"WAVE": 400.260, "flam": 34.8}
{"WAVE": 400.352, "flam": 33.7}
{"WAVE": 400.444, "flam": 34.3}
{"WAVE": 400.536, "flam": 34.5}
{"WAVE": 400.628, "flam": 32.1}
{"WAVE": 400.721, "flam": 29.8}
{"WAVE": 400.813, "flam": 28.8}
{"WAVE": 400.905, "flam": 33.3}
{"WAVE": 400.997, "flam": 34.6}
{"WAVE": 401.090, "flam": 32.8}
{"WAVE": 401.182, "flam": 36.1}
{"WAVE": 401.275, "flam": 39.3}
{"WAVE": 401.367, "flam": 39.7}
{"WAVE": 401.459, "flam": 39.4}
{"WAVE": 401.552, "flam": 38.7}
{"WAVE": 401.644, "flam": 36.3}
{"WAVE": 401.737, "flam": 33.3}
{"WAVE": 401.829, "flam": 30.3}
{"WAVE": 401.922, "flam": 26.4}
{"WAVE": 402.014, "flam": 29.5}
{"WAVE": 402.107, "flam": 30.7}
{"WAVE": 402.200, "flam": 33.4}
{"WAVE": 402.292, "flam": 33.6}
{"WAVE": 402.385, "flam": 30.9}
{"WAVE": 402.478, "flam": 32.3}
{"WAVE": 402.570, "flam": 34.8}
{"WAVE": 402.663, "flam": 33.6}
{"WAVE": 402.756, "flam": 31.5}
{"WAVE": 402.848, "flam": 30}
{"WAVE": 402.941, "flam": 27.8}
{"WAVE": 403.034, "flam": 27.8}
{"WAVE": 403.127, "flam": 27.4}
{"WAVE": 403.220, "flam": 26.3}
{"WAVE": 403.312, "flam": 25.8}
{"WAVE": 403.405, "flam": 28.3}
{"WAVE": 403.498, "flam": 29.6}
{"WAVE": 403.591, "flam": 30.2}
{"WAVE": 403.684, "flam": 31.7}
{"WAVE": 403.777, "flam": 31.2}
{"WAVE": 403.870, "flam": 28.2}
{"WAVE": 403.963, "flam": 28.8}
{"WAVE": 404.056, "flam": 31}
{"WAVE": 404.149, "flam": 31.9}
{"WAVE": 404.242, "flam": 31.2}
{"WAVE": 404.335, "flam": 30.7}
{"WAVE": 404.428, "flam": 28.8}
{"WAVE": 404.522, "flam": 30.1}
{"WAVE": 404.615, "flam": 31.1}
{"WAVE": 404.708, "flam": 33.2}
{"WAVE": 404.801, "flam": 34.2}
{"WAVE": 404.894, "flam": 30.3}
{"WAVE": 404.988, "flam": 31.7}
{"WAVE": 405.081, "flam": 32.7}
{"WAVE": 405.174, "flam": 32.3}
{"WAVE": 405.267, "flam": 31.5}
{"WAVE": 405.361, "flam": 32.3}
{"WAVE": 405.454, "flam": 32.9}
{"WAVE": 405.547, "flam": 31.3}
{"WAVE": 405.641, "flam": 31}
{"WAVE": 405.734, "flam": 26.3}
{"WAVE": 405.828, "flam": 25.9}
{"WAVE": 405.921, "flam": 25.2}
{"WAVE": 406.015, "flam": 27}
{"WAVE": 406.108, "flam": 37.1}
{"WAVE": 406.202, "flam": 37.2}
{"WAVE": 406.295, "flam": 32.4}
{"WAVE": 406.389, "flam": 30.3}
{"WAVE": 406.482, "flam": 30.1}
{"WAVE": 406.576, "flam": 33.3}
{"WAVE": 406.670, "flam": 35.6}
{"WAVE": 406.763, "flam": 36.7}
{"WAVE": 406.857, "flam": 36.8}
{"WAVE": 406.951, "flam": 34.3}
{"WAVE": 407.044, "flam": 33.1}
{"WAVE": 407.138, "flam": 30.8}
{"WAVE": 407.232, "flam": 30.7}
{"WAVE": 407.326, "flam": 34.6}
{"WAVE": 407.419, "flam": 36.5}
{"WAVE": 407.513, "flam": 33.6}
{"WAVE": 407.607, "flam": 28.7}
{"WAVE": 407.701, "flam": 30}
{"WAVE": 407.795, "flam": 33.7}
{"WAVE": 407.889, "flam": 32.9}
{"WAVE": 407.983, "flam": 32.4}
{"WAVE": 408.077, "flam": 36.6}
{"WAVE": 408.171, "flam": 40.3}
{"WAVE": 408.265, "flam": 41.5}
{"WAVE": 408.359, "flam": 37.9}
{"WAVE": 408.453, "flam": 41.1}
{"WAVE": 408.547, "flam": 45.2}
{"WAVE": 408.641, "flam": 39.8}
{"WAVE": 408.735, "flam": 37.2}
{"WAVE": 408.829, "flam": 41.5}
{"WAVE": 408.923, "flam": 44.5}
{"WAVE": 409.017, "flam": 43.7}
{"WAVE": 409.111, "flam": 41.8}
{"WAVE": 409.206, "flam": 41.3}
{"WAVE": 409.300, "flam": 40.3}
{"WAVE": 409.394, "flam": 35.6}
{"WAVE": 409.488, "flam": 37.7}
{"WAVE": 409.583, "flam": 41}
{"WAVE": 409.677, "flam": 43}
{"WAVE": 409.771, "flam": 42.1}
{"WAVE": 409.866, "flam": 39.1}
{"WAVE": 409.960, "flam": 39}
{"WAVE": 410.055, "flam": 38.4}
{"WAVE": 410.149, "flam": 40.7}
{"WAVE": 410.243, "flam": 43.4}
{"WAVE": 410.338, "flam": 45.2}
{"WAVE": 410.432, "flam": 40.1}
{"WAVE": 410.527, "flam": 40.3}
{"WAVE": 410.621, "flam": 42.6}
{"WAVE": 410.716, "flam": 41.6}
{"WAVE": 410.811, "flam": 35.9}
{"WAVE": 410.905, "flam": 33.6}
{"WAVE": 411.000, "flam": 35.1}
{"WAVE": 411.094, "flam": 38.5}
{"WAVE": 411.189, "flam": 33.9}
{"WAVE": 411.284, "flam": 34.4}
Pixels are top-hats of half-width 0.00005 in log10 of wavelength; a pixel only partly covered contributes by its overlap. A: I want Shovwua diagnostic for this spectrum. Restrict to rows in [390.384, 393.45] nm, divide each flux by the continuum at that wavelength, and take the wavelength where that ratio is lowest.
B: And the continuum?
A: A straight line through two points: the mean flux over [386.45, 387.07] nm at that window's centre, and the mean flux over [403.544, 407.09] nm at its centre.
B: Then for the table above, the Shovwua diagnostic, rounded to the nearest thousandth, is 391.960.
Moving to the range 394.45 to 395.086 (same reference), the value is 394.495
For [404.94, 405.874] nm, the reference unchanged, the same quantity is 405.828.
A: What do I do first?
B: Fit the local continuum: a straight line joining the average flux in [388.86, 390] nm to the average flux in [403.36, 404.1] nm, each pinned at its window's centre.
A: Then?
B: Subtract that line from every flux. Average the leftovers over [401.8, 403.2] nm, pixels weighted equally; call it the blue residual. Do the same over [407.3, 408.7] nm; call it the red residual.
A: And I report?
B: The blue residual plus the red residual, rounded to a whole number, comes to 9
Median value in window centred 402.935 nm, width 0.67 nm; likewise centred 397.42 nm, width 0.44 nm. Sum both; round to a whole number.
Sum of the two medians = 59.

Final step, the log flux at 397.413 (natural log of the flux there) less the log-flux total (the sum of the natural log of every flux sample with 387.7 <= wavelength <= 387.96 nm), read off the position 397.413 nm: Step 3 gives -8.0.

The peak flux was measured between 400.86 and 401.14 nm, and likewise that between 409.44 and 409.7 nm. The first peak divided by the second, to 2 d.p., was 0.80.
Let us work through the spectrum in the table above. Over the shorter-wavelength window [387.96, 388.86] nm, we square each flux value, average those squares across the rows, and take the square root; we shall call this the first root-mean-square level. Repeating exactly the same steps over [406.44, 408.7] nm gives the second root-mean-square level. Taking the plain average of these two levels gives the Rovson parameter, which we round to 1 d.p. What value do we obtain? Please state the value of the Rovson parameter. 36.0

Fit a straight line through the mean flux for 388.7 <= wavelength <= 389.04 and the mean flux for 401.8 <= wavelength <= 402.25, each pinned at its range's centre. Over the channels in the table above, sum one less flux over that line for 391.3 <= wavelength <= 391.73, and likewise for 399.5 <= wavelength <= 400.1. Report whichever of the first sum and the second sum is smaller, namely -1.1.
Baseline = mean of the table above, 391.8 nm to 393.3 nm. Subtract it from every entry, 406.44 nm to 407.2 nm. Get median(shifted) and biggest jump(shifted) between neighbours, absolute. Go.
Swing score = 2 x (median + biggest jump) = 11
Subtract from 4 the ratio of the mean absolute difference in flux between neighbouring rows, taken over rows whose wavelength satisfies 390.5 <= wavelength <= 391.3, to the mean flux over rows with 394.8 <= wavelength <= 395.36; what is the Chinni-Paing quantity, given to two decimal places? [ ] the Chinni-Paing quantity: 3.91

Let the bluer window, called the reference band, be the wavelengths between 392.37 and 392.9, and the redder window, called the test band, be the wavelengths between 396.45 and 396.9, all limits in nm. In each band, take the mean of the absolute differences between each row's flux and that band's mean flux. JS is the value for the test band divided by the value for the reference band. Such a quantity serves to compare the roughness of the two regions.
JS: 2.3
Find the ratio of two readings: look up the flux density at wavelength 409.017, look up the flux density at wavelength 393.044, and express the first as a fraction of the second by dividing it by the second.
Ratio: 1.4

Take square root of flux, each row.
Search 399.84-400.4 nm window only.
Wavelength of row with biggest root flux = 399.891 nm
